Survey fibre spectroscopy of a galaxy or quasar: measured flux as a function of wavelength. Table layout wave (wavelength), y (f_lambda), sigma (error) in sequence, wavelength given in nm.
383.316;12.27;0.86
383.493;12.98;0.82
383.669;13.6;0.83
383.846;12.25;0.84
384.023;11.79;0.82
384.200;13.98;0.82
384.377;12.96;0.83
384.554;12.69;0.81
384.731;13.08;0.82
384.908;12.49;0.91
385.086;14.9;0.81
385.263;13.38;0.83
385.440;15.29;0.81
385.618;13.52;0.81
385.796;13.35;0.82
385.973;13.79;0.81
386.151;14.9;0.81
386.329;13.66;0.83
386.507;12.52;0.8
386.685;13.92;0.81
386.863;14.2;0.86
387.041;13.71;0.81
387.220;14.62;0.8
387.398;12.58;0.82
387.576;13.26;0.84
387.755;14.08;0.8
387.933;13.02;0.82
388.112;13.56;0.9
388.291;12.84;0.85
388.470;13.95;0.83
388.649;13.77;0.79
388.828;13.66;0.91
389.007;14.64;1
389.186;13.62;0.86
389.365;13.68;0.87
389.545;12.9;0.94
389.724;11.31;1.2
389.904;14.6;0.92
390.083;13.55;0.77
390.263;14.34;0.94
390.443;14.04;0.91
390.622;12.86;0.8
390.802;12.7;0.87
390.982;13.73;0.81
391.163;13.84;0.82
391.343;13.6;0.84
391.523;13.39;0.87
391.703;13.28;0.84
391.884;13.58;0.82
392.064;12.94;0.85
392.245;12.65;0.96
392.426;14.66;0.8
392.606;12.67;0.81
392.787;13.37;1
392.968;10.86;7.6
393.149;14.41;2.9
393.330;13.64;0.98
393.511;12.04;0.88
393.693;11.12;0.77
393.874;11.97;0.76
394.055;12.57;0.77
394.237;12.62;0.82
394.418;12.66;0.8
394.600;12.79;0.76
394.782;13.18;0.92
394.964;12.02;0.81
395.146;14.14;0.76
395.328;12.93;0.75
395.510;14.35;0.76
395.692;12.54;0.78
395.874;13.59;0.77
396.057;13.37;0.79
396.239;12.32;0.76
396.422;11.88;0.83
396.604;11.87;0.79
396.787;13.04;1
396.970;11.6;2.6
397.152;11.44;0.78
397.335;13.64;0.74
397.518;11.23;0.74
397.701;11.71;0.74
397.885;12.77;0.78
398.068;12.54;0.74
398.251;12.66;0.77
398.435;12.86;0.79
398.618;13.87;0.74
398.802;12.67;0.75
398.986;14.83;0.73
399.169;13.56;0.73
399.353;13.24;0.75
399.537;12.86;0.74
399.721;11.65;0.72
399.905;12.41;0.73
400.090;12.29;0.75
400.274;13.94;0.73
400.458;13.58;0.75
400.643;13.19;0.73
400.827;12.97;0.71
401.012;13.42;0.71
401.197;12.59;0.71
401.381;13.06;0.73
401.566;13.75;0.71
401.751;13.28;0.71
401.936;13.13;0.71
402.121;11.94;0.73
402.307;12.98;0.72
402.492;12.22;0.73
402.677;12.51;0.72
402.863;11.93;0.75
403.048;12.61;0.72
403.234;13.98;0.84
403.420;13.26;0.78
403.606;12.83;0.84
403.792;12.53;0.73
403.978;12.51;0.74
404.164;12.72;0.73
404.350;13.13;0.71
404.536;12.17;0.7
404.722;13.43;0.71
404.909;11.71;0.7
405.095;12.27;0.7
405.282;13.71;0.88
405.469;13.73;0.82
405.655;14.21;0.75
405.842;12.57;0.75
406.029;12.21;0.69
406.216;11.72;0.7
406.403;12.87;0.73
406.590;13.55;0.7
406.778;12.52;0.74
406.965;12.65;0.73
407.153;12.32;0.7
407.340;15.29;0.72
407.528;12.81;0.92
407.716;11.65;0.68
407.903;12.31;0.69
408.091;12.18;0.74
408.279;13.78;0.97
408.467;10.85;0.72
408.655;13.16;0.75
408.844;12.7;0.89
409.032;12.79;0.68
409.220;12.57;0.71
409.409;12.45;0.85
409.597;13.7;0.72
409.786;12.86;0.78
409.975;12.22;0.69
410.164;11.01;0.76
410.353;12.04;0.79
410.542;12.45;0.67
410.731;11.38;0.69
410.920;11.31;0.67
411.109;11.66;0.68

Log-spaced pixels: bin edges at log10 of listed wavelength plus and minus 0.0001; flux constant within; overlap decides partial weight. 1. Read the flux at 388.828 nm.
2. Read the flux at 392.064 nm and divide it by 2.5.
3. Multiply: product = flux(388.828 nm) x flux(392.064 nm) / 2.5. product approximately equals 70.7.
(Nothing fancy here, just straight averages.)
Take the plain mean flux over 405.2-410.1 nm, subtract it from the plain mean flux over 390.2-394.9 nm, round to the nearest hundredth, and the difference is 0.24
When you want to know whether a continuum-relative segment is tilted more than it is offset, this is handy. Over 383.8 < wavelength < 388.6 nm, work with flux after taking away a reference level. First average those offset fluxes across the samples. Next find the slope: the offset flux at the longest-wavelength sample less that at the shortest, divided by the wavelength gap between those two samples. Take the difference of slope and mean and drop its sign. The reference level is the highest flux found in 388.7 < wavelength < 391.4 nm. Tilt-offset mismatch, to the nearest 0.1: 1.5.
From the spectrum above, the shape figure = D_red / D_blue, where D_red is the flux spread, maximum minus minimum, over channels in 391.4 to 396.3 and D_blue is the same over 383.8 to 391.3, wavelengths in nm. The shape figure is 1.0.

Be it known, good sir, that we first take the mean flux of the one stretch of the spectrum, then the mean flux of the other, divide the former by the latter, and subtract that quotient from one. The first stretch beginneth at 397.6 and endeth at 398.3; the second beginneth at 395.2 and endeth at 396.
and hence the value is 0.07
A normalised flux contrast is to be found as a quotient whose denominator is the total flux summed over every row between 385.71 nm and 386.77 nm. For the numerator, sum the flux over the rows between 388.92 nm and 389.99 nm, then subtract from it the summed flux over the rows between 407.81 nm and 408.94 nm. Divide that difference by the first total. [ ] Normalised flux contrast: 0.070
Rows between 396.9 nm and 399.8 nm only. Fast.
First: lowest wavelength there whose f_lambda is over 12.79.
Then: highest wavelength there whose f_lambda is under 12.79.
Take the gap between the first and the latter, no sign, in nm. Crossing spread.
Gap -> 2.39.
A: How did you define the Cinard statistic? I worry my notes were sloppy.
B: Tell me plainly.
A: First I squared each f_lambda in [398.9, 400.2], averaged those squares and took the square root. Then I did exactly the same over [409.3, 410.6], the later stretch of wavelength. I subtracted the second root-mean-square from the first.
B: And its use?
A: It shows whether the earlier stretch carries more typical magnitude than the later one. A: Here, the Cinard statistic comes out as 0.60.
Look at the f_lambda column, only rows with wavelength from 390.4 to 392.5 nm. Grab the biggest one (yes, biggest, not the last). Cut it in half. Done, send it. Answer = 7.33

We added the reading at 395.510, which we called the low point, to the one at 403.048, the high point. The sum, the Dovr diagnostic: 27.0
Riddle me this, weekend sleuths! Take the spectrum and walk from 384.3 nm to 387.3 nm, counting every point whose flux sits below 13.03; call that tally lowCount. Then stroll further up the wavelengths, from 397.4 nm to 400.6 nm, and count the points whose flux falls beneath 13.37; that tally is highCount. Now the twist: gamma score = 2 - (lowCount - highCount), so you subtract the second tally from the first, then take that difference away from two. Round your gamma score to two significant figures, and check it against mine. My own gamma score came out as 10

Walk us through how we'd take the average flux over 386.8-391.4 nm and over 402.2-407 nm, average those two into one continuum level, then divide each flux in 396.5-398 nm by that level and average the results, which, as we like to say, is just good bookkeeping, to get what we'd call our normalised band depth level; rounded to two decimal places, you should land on 0.92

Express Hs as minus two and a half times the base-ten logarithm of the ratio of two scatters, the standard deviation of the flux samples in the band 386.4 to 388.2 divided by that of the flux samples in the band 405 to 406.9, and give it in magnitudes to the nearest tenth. 0.2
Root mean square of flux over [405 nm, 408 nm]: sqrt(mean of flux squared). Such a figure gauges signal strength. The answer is 12.9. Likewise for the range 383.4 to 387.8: 13.5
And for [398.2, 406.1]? 13.0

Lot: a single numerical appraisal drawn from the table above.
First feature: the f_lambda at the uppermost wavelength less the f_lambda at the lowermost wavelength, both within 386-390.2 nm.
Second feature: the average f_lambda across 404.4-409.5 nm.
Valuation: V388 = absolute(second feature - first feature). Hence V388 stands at 14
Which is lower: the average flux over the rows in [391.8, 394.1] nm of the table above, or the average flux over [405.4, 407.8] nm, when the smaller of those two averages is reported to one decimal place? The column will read 12.8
